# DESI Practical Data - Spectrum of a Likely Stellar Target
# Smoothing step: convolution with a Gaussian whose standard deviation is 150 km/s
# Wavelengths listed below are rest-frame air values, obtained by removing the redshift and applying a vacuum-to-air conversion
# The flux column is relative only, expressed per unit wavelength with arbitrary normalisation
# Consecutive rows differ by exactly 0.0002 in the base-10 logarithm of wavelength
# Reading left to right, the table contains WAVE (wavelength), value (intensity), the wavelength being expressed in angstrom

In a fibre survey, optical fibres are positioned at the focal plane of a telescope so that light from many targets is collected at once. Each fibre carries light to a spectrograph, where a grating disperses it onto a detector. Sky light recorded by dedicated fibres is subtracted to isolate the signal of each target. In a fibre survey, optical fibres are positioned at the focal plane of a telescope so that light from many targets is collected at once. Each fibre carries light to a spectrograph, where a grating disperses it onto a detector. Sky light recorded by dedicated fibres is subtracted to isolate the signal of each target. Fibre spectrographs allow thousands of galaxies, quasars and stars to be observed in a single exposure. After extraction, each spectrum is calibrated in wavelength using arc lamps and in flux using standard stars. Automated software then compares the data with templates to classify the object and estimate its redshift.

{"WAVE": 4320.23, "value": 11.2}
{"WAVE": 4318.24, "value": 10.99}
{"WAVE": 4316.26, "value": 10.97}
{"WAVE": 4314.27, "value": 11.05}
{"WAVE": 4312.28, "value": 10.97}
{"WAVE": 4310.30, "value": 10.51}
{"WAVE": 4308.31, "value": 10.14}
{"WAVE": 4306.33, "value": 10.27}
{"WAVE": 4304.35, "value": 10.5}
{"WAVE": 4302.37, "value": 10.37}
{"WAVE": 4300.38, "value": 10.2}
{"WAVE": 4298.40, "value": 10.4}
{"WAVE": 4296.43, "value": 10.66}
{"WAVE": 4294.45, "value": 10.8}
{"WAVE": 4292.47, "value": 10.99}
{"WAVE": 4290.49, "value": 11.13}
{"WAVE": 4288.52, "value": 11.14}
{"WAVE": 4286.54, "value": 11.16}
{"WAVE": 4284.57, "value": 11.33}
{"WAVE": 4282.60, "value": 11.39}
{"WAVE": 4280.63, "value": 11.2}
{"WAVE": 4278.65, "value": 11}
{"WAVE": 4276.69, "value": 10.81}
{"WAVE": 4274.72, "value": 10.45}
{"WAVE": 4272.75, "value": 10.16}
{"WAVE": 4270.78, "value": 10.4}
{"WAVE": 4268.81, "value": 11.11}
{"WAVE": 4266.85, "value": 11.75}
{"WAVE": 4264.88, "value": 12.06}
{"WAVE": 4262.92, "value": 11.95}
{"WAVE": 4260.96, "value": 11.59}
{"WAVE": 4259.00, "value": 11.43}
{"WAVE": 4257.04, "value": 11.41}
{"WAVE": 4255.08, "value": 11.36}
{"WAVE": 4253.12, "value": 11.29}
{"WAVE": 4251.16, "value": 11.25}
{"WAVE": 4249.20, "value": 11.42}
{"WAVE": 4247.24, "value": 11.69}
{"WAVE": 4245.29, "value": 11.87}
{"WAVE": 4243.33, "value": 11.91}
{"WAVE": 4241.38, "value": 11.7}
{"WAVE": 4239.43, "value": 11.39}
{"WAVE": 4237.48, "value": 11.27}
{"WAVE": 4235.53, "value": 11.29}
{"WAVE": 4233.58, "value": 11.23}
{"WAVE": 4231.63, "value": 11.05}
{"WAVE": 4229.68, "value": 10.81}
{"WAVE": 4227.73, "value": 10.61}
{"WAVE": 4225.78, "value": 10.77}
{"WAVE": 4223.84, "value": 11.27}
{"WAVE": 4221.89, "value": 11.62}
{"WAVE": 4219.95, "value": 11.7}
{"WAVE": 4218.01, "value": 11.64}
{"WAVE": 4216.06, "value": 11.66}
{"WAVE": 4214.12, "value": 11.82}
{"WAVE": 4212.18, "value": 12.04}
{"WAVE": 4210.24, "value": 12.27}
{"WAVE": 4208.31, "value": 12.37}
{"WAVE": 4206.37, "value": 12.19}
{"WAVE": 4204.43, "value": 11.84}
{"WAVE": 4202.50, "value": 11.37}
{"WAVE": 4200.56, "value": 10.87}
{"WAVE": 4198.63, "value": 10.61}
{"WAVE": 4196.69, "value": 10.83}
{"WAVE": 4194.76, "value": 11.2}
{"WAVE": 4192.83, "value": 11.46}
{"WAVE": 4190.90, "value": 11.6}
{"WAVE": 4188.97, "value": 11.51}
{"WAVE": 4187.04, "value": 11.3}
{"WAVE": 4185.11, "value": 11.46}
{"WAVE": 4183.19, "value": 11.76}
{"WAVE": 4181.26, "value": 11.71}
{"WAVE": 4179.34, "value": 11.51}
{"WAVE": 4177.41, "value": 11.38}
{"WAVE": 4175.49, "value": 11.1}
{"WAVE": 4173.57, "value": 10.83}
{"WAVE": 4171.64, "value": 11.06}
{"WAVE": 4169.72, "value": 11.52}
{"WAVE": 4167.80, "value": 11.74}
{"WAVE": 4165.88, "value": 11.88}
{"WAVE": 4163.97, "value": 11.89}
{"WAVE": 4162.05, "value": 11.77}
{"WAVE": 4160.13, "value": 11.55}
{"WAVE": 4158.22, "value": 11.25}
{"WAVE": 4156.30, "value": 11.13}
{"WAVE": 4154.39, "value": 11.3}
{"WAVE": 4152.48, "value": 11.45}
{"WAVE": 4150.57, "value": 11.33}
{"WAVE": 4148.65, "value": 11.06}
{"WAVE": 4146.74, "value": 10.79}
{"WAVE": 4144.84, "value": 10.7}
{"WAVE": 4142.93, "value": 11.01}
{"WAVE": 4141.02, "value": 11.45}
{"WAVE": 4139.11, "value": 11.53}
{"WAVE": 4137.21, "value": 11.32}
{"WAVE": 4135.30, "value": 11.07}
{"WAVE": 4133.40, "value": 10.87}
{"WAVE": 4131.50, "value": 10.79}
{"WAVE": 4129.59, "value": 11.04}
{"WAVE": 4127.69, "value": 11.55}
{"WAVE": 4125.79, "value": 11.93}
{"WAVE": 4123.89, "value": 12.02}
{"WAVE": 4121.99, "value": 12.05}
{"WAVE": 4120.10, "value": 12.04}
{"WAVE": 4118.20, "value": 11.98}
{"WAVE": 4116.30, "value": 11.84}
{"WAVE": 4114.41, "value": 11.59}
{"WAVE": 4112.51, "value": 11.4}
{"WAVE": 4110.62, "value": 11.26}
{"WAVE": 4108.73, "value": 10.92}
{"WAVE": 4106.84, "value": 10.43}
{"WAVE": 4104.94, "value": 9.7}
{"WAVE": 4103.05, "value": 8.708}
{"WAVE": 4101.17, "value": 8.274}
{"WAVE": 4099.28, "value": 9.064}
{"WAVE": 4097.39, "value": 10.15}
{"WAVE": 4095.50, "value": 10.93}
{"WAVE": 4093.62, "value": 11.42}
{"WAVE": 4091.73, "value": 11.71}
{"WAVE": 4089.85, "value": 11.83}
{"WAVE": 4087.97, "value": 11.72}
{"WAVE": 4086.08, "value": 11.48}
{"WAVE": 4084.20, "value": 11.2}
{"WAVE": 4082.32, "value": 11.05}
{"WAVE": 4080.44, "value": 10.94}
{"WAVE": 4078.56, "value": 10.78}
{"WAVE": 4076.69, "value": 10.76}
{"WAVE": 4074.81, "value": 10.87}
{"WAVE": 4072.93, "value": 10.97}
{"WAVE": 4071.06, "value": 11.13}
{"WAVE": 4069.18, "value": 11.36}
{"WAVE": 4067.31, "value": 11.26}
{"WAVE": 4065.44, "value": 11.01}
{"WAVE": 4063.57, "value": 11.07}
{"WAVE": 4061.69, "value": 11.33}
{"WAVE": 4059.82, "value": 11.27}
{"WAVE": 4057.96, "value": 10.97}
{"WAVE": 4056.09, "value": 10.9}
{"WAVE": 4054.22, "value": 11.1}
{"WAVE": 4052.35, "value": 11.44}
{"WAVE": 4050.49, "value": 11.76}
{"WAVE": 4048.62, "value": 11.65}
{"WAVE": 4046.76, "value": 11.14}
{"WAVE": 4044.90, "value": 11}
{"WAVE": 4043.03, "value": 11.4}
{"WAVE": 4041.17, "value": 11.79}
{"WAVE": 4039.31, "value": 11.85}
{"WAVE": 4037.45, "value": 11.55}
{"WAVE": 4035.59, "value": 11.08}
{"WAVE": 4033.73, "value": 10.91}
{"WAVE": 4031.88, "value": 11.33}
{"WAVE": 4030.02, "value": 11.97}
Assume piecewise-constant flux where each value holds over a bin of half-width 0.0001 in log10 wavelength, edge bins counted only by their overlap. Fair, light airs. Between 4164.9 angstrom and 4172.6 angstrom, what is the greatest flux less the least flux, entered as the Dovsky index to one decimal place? 0.8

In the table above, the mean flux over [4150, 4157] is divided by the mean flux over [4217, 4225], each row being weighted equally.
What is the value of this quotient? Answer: 0.98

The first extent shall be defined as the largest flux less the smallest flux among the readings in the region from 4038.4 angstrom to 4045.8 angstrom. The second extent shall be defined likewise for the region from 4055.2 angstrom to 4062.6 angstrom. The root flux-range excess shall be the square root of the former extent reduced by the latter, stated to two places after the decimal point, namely 0.65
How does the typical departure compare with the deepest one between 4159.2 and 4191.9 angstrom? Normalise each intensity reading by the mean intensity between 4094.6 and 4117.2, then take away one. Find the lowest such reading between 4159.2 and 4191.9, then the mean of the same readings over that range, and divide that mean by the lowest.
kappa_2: 2.4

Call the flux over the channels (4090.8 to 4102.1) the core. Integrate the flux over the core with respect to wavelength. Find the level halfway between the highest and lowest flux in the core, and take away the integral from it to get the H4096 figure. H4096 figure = -106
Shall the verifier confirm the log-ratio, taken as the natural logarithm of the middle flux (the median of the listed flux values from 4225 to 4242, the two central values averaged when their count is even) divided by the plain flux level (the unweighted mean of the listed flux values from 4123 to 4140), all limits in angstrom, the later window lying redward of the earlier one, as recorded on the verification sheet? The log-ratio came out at -0.010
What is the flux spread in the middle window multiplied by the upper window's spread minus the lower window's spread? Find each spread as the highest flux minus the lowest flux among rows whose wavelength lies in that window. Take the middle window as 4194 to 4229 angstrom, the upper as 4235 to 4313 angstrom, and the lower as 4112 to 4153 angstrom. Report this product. 1.0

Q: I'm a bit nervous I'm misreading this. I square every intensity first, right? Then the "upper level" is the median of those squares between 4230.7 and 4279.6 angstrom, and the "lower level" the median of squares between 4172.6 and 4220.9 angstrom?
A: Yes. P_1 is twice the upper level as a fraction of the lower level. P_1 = 1.95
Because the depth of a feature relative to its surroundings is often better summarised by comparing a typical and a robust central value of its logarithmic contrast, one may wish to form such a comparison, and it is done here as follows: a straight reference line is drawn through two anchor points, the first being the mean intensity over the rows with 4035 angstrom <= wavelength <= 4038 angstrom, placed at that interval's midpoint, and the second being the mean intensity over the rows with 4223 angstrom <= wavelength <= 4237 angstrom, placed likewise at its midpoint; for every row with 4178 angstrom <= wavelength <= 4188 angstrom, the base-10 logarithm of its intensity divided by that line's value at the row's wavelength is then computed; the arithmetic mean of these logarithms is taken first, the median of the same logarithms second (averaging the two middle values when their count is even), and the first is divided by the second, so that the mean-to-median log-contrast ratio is 1.1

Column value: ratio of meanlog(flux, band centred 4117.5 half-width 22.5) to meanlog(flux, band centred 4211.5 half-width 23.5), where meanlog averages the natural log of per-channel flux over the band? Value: 0.980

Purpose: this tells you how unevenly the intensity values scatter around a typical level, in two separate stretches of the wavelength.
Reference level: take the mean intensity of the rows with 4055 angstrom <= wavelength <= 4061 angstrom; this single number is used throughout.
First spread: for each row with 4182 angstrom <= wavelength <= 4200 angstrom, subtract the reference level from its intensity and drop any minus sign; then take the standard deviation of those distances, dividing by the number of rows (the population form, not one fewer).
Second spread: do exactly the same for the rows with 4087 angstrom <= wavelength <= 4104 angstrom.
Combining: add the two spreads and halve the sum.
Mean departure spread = 0.53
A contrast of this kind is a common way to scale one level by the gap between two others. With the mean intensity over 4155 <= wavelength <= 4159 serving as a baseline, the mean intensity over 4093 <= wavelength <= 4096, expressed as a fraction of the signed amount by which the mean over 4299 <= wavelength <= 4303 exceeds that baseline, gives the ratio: -12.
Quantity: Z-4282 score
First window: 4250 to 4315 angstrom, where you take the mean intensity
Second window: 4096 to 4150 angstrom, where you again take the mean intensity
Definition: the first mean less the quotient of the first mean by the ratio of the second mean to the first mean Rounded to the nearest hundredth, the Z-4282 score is -0.03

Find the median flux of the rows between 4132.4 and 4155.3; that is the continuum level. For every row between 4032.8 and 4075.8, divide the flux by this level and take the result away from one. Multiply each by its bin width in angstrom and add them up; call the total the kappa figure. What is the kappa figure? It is -0.26 angstrom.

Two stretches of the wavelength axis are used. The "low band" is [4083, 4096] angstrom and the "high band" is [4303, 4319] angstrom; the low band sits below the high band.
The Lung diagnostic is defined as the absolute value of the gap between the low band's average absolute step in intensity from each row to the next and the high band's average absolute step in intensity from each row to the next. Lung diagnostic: 0.059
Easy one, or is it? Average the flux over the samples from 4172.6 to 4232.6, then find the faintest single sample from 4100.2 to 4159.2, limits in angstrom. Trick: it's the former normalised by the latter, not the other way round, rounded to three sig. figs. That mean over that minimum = 1.38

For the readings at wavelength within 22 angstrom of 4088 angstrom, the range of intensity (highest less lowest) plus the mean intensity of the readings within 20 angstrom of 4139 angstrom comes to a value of 14.9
